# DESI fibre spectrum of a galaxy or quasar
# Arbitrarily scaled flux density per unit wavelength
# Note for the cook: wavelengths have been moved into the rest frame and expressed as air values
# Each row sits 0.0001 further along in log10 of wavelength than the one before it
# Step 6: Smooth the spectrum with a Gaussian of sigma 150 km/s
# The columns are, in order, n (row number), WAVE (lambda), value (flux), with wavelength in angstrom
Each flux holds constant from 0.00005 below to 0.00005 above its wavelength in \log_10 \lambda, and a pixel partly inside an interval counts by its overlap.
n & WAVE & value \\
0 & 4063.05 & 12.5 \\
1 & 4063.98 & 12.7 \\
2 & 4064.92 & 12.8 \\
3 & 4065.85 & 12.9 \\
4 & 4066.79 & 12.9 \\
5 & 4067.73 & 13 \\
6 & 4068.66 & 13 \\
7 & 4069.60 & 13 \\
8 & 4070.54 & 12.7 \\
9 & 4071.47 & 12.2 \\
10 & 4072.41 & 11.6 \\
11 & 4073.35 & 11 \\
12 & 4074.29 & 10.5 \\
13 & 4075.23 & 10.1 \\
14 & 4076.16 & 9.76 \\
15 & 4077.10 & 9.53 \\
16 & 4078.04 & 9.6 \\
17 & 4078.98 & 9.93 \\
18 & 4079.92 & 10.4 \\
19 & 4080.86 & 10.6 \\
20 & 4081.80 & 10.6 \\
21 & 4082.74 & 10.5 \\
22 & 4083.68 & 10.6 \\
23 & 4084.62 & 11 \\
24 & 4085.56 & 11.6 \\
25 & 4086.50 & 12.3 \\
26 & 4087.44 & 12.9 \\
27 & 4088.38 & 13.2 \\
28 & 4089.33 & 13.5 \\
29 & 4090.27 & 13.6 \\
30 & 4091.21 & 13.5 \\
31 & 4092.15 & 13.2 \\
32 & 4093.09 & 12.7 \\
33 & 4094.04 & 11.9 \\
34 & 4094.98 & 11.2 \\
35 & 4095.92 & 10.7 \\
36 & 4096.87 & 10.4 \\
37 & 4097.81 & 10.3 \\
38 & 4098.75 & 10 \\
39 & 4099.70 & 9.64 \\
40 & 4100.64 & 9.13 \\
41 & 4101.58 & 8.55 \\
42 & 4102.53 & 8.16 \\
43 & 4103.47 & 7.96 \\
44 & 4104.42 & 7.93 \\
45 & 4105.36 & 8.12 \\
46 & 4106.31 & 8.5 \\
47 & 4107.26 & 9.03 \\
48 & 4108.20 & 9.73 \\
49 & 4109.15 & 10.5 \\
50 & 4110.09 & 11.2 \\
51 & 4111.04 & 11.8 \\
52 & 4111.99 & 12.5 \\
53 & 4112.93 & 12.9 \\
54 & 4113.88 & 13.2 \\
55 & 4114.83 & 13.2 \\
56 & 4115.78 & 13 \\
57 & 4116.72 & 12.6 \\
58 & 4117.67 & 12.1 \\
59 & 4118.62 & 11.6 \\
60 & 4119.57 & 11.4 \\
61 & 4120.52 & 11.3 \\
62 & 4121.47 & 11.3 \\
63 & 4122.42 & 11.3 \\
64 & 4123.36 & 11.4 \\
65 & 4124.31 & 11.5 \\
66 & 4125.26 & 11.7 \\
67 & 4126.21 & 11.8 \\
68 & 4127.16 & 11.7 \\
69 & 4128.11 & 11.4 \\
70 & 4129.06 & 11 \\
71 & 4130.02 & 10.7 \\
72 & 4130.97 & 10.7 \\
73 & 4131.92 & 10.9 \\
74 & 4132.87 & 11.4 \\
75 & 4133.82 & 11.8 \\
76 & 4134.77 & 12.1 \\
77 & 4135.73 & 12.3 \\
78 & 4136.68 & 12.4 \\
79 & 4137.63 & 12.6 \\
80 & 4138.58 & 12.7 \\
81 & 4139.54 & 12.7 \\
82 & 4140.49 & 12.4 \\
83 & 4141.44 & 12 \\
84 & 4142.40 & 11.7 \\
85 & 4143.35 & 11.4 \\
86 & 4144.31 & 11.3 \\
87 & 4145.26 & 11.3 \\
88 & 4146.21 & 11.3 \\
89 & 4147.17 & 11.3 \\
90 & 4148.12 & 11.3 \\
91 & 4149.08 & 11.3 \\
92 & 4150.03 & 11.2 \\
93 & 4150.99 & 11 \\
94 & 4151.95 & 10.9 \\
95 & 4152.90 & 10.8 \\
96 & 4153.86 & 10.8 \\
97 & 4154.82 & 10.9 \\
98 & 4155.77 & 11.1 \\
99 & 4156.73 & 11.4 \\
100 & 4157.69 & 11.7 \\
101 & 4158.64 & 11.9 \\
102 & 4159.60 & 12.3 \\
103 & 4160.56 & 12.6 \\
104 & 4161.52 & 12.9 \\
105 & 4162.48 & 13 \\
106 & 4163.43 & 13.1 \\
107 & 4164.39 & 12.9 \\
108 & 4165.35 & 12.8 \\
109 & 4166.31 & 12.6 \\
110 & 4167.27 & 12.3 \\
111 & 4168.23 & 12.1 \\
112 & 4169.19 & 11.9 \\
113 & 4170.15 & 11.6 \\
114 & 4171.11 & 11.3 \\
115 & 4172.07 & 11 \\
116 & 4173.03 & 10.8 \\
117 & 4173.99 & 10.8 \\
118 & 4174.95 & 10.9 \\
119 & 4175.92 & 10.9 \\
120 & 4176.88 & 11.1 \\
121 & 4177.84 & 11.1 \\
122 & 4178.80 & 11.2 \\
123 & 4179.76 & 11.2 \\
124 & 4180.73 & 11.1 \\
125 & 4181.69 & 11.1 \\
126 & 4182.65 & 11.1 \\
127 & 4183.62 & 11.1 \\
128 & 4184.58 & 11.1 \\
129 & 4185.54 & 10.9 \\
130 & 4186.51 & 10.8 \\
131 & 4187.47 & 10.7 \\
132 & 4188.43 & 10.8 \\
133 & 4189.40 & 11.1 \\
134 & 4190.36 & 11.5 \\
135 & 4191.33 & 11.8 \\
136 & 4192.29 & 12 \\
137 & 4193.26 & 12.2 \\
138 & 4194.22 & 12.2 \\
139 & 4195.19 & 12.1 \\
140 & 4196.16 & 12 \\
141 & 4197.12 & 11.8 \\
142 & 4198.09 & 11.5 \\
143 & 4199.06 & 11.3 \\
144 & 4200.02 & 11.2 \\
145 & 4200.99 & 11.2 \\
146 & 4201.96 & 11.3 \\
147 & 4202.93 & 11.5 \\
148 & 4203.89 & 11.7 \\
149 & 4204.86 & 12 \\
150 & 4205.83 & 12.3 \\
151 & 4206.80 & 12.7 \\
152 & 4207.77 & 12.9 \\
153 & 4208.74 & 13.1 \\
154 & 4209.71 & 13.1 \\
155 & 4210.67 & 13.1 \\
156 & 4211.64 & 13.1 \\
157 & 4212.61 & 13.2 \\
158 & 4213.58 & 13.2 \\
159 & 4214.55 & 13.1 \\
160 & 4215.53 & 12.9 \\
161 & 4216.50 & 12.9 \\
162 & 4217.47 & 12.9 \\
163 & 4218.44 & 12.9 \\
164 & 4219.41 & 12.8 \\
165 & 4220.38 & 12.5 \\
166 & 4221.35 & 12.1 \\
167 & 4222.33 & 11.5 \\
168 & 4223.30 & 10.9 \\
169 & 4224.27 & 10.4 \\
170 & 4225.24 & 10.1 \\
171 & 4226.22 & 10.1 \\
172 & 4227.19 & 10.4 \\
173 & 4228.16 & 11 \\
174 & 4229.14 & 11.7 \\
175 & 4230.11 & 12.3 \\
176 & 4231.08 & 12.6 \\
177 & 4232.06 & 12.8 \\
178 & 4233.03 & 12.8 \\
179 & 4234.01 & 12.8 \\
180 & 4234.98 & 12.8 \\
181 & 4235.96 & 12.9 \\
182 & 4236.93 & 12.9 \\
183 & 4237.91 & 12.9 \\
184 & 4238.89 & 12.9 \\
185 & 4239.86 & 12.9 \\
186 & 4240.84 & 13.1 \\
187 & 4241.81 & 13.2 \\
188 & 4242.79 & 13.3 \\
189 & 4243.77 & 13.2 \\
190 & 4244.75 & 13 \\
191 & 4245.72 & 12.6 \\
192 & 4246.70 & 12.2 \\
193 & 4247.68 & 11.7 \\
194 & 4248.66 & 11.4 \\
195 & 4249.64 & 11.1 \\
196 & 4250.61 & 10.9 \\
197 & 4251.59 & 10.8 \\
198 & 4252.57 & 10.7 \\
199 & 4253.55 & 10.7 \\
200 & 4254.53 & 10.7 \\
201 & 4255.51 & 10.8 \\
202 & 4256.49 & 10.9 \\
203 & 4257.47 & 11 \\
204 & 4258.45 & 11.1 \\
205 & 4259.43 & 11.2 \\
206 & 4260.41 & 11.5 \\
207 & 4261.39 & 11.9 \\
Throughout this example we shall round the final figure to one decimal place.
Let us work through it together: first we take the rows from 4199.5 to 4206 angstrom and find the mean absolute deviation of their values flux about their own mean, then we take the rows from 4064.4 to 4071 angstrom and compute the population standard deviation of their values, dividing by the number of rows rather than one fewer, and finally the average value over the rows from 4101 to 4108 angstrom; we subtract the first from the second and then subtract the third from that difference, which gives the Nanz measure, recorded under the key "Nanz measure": -8.6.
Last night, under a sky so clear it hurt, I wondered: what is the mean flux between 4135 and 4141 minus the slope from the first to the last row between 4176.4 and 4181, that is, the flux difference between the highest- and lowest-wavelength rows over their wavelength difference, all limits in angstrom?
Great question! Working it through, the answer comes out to 12.5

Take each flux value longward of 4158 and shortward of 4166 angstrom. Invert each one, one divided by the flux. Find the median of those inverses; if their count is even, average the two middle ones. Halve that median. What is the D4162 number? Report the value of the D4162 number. 0.0389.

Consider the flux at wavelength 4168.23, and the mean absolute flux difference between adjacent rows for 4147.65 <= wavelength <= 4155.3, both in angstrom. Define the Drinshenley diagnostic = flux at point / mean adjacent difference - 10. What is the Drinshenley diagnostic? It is 131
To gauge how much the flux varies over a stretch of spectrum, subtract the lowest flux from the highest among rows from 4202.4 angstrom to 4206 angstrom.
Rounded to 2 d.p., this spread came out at 0.80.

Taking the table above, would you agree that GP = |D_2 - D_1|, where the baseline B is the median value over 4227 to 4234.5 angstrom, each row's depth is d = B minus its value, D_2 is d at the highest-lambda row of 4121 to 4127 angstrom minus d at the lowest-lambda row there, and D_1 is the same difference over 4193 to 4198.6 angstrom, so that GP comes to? 1.2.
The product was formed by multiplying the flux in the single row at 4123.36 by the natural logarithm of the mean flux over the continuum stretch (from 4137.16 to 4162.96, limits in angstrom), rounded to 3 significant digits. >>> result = 28.0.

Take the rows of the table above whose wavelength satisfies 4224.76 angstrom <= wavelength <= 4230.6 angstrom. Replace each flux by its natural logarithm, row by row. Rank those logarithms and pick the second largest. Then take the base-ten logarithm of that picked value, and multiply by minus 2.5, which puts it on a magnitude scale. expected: -0.977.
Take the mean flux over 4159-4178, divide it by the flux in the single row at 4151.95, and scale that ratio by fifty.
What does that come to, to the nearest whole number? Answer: 55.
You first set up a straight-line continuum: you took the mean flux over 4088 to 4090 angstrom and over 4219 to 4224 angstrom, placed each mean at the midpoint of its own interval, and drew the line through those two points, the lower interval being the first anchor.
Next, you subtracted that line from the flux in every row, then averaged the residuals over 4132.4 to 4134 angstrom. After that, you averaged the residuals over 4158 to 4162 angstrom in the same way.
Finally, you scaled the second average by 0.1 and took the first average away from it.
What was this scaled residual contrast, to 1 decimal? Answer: 1.3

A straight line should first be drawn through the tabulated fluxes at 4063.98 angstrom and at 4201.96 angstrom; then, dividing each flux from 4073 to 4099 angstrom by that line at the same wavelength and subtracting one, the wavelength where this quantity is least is 4077.10 angstrom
